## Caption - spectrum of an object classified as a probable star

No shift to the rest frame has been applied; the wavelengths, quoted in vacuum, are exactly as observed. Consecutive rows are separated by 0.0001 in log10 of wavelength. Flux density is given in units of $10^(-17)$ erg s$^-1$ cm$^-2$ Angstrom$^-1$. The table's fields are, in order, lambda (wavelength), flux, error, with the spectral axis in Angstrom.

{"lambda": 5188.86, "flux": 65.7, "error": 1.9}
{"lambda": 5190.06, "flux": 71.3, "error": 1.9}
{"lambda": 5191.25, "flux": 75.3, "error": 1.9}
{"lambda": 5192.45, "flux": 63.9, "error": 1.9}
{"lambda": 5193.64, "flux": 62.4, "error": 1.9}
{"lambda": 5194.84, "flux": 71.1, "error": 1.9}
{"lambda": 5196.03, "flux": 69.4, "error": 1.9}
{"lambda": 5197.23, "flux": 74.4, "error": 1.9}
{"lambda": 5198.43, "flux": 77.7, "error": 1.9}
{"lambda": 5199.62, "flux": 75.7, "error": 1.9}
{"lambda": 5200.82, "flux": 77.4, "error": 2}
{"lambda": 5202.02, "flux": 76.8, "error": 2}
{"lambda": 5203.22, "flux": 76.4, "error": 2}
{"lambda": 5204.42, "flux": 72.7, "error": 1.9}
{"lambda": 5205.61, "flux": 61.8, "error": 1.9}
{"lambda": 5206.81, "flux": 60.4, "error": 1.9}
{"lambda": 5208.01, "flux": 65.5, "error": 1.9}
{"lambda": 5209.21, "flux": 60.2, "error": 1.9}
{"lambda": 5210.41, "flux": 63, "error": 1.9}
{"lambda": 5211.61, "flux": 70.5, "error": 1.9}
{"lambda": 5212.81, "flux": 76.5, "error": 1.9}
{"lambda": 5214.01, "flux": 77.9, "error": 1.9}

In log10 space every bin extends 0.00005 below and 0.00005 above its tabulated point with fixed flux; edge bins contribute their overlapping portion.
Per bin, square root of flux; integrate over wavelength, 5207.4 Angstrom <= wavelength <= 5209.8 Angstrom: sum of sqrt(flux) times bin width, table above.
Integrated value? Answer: 19.0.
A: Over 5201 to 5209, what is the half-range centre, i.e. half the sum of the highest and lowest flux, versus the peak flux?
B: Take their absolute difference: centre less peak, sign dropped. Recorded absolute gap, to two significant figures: 8.2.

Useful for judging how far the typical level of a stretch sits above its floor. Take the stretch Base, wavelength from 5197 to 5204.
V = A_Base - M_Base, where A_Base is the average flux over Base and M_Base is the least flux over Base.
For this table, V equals 2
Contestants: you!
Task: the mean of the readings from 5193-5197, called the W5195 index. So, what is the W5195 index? 68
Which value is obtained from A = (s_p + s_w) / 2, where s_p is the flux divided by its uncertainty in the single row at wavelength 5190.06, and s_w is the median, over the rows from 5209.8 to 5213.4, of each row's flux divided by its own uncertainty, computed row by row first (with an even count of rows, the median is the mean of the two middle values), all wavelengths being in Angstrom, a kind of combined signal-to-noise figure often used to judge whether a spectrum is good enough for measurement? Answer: 37.3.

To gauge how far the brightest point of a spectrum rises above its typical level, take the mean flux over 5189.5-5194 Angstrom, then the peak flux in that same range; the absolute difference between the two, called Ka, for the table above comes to 7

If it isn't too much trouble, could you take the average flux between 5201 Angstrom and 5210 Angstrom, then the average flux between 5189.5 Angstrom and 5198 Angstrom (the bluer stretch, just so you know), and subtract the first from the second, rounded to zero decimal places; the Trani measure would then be 2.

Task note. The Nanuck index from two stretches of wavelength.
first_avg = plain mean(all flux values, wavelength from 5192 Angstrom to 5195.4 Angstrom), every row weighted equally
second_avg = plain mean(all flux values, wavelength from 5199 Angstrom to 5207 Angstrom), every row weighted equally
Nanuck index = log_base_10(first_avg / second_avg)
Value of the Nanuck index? -0.04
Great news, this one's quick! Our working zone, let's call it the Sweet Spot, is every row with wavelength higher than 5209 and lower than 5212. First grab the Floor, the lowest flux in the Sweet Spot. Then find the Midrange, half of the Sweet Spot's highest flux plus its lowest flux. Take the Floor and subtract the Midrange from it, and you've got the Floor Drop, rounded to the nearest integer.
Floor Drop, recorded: -5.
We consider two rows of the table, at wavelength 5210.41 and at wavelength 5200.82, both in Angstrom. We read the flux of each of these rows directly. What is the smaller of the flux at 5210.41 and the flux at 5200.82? 63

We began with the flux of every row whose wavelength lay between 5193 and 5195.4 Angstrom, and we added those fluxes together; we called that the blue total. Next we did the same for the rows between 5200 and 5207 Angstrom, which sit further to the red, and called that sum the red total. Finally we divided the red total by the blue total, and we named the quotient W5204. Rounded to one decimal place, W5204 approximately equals 3.2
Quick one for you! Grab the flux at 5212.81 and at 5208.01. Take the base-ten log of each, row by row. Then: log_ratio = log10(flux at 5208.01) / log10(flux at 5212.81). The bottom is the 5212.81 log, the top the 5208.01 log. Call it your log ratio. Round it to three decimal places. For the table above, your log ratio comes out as 0.964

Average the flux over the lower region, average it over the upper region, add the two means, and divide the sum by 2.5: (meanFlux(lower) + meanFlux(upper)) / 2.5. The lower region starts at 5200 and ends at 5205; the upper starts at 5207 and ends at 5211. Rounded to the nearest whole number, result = 55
